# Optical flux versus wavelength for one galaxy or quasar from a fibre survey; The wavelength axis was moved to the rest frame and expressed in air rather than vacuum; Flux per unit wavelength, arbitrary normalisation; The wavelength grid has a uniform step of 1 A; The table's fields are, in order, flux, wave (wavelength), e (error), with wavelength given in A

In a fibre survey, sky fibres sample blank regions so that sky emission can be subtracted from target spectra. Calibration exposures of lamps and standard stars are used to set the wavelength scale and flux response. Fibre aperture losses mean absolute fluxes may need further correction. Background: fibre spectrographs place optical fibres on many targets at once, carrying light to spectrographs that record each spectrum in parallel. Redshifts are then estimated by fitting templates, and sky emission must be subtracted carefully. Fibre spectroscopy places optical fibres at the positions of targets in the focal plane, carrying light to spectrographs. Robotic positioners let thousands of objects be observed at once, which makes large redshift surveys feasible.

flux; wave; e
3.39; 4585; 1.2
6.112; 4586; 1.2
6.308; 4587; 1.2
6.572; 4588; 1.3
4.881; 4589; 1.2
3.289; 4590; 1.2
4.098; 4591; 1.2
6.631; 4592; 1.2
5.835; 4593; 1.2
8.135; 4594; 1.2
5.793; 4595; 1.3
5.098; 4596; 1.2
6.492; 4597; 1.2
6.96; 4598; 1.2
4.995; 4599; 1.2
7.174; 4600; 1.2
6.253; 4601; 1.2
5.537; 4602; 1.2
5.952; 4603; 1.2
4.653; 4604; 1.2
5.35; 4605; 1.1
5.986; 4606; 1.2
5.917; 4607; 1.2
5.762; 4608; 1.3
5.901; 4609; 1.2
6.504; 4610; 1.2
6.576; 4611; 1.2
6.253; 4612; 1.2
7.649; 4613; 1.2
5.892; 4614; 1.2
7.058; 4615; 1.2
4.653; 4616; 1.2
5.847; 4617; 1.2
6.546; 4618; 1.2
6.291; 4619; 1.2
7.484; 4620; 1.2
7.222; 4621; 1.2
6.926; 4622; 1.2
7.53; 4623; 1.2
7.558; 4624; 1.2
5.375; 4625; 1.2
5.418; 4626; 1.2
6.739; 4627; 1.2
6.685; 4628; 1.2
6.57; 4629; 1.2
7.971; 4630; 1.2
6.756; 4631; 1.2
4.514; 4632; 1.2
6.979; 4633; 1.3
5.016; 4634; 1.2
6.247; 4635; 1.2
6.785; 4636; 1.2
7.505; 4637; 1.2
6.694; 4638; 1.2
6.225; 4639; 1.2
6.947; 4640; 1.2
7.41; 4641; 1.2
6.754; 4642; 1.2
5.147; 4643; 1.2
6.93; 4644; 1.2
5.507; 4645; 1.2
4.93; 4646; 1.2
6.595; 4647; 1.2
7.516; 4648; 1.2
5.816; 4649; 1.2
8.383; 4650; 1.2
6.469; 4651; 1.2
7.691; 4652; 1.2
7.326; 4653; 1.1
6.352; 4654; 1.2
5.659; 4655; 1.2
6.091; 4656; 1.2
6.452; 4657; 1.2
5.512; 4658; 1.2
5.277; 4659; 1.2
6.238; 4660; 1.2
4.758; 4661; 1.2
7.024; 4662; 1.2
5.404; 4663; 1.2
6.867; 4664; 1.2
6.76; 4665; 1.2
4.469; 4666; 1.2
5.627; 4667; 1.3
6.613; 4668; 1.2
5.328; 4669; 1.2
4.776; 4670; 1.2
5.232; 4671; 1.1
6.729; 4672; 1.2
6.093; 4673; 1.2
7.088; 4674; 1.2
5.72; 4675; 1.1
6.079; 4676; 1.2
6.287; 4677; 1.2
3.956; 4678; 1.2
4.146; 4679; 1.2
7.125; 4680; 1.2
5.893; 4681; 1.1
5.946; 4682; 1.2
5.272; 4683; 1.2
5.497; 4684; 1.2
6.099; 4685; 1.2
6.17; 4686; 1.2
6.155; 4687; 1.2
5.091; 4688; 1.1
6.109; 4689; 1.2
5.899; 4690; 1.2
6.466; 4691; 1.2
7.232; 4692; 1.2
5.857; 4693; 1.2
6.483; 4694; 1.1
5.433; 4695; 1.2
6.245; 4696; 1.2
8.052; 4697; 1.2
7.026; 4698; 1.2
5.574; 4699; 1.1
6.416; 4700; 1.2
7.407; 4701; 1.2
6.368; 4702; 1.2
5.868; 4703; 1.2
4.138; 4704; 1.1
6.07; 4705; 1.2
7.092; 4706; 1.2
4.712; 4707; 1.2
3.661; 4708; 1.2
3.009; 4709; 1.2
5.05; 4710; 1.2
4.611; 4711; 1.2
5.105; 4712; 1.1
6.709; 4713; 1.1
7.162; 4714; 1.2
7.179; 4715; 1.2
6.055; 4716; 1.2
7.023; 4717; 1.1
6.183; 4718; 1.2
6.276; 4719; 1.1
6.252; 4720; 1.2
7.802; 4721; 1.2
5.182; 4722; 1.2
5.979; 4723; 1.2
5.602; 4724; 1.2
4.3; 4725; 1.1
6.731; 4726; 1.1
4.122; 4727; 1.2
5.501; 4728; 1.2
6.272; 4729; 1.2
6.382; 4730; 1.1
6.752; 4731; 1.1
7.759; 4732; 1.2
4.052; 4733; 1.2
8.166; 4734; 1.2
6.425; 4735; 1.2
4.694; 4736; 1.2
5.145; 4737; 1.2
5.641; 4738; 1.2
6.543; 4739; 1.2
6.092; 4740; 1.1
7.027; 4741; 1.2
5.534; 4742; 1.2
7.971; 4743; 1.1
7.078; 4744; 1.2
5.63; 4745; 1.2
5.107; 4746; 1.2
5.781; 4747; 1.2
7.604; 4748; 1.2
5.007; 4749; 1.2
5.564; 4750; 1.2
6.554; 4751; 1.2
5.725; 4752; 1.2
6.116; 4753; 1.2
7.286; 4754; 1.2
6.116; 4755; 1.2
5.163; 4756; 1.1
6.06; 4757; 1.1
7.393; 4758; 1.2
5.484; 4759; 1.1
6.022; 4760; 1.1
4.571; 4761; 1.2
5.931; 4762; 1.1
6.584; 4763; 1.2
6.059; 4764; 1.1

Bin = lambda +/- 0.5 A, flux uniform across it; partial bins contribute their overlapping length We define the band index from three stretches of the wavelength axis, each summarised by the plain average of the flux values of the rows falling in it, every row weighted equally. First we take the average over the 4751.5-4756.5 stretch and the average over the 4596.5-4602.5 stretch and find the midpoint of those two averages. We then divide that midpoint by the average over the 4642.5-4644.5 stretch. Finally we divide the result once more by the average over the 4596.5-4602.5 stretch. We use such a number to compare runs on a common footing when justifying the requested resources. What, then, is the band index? 0.164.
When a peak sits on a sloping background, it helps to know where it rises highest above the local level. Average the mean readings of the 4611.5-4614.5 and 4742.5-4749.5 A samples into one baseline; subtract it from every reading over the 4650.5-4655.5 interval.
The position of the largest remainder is 4652 A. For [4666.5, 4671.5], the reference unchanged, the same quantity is 4668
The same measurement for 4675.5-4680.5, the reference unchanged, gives 4680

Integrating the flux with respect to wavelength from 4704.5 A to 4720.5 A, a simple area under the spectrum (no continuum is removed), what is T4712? 92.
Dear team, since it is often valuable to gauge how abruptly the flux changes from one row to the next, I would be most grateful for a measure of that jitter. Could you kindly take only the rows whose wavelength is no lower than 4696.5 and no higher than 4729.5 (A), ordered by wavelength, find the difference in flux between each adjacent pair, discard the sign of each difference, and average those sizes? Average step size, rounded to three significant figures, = 1.14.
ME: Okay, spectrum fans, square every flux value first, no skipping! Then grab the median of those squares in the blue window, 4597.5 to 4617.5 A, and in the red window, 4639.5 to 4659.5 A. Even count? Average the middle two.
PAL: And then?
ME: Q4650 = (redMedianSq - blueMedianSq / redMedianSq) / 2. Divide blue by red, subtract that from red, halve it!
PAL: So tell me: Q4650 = 20.4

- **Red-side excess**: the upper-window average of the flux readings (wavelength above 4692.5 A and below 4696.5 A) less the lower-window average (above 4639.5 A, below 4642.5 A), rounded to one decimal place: -1.0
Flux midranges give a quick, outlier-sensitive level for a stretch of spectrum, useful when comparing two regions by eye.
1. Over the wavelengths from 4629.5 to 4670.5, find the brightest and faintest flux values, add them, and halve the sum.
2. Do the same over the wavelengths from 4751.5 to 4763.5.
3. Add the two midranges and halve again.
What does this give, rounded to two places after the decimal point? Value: 6.20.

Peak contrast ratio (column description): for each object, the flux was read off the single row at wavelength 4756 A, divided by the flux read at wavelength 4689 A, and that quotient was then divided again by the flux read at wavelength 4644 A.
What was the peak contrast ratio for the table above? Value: 0.12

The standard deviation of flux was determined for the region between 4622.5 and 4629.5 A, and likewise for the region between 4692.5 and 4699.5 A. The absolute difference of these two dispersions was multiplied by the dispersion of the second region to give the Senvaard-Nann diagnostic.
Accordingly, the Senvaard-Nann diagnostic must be 0.03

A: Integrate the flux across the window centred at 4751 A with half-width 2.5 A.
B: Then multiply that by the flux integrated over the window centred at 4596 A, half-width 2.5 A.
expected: 941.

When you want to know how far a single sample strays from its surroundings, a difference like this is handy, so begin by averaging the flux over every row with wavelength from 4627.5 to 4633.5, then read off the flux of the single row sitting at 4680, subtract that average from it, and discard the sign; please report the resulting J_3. 0.55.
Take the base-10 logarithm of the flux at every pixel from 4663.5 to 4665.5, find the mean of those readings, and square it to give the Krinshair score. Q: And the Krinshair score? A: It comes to 0.69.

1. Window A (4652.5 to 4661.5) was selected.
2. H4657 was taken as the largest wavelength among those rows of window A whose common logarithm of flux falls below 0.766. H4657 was 4661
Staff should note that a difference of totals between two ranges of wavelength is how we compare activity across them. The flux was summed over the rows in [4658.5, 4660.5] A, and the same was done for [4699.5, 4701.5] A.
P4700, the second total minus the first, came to 2.3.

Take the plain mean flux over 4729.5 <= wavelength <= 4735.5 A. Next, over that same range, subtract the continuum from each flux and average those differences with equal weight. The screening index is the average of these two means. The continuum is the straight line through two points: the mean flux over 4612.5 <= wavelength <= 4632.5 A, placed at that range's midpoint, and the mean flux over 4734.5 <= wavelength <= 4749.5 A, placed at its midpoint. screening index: 3.5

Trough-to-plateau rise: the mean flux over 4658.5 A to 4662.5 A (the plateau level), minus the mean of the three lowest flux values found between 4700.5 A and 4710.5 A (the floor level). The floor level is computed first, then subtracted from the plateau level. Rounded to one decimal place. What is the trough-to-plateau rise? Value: 2.2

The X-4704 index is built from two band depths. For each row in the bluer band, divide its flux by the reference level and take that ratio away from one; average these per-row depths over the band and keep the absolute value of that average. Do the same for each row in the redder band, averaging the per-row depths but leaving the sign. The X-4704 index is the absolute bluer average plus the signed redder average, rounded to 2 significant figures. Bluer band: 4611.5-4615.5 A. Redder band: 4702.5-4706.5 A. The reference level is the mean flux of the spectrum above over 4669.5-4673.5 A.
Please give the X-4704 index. 0.16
